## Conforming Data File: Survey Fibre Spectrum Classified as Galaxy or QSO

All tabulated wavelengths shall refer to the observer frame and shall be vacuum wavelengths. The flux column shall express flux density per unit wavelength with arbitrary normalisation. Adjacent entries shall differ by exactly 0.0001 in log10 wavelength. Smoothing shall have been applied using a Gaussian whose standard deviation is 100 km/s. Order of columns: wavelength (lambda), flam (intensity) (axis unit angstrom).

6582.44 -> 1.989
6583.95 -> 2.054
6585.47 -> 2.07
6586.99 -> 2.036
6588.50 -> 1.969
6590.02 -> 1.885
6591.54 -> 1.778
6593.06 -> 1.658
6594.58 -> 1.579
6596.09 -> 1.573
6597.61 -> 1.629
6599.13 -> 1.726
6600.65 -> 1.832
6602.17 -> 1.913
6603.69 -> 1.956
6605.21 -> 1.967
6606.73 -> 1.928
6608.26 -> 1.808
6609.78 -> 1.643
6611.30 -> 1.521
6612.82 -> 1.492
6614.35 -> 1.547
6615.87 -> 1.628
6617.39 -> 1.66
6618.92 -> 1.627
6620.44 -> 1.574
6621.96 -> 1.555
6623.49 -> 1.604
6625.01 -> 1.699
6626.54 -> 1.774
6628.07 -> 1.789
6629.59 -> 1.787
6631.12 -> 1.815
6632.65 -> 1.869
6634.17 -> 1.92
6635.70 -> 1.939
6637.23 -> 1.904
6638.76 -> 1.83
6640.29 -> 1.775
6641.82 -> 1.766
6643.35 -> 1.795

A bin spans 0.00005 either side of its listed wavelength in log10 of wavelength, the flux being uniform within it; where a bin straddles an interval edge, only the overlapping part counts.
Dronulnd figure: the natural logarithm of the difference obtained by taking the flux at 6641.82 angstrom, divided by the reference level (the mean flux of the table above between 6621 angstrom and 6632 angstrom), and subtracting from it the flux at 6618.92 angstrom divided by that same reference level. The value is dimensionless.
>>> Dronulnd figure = -2.51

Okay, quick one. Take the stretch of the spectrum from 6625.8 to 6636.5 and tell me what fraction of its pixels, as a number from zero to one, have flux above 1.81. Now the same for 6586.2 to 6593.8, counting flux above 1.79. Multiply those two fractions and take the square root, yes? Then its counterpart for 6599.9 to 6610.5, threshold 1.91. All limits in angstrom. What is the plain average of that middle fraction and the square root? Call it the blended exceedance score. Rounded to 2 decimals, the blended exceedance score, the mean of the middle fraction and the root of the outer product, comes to 0.58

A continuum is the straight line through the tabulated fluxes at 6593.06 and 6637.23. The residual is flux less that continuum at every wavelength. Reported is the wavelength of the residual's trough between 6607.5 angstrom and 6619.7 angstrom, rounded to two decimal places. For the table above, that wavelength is 6612.82 angstrom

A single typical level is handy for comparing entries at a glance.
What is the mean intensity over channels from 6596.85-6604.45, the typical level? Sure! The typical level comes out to 1.8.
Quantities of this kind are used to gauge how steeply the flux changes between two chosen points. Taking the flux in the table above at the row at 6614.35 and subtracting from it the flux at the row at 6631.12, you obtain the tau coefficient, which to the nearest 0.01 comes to -0.27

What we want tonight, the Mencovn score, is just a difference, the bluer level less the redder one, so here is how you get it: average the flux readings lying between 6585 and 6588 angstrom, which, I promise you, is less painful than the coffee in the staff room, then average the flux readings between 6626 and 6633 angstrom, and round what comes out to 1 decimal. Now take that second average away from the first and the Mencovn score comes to 0.2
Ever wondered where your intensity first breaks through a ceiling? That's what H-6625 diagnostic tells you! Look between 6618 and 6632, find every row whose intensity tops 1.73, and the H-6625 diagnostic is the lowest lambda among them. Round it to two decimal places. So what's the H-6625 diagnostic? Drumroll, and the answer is 6626.54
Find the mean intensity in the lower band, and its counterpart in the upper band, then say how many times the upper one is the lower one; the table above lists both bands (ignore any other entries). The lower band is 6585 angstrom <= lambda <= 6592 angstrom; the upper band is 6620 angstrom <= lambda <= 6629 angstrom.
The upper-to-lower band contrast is 0.86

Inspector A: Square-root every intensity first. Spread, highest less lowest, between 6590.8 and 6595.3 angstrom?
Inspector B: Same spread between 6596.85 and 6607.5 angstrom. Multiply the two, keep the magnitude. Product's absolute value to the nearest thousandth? 0.010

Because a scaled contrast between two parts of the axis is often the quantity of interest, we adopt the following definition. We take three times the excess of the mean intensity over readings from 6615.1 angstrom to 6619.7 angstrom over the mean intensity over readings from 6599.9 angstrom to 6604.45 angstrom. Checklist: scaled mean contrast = -0.8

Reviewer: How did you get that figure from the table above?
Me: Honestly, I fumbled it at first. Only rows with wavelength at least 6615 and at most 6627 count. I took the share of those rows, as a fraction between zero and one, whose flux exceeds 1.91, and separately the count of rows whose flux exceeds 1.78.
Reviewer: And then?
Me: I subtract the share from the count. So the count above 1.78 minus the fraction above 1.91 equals 0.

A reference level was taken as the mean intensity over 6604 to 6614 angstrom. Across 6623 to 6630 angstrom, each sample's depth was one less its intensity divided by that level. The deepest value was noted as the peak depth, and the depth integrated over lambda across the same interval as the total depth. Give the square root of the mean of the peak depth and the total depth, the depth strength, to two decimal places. 0.16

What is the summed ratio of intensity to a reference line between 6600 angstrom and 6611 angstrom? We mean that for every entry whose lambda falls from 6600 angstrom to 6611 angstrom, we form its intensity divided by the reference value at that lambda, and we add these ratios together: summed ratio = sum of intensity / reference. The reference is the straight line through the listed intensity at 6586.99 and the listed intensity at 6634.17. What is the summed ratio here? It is 6.6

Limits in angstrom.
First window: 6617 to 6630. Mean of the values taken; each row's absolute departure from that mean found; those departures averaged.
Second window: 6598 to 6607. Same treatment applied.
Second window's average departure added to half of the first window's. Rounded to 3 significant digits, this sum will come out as 0.111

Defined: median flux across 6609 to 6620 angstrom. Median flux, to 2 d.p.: 1.63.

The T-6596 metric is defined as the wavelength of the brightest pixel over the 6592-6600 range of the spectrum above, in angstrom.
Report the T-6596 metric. 6599.13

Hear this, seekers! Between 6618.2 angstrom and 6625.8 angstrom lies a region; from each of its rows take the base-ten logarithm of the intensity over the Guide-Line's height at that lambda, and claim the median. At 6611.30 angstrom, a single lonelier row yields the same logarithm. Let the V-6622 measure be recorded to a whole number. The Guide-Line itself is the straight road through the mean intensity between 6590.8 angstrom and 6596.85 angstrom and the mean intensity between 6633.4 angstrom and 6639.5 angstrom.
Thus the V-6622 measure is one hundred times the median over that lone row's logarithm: 91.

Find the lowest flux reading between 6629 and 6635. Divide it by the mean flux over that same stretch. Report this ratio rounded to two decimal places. 0.97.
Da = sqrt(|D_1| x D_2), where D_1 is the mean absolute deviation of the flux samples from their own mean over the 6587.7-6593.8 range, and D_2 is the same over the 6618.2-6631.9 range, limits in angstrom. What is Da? 0.097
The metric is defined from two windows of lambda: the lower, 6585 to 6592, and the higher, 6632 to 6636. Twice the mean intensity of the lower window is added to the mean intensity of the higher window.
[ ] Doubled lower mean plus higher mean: 5.8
